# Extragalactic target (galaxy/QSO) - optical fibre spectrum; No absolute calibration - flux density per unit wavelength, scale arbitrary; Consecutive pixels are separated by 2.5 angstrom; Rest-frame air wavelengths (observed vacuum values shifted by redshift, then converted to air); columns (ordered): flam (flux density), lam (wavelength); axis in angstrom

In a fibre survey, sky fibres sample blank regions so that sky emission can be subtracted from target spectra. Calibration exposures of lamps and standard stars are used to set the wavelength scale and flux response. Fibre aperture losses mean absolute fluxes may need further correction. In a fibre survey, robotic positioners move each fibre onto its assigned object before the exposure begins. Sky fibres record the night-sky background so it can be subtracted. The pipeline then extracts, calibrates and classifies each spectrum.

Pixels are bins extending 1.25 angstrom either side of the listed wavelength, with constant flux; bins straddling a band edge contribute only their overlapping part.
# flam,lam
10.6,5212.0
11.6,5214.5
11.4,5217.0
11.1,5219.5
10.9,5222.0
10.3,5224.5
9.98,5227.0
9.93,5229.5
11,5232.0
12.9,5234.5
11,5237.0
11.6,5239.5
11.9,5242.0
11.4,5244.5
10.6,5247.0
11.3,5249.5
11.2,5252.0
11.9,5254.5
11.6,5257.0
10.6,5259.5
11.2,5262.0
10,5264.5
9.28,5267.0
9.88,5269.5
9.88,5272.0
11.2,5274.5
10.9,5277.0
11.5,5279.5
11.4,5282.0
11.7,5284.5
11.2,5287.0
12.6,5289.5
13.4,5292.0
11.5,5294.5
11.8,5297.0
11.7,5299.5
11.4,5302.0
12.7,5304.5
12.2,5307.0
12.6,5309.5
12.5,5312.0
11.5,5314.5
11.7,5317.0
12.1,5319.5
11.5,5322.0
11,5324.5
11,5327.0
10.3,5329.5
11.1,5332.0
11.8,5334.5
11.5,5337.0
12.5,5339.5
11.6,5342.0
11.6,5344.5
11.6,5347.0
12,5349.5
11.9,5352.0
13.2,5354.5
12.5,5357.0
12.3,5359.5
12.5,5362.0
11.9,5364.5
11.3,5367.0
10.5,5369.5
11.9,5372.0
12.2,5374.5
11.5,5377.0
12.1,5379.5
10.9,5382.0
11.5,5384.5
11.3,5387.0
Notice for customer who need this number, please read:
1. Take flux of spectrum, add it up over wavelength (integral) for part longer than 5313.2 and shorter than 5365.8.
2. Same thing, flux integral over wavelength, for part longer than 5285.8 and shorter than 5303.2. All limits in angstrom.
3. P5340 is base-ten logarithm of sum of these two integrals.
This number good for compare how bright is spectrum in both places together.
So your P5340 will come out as 2.92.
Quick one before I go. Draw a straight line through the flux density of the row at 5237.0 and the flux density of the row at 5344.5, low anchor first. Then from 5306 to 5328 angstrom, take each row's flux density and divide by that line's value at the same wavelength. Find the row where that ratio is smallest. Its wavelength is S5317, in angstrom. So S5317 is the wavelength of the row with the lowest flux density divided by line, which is 5327.0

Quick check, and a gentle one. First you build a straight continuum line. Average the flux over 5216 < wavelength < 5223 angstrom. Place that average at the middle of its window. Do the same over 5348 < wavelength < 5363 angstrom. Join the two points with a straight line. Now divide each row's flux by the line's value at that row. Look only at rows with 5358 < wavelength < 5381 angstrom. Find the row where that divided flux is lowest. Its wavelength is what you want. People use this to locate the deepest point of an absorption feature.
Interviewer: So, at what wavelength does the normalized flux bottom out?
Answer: 5369.5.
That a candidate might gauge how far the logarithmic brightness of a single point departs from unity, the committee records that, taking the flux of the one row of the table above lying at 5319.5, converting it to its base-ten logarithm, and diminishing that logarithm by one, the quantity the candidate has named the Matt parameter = 0.083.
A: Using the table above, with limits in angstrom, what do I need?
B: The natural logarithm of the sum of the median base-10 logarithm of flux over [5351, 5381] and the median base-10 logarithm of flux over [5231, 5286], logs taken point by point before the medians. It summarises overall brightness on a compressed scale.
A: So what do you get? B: 0.7554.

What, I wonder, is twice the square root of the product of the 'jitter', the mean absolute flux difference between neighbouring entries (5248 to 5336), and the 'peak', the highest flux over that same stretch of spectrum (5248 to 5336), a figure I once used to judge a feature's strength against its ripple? 5.7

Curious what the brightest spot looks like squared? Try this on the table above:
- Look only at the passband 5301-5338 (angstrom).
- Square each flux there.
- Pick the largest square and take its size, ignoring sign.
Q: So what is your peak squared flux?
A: 161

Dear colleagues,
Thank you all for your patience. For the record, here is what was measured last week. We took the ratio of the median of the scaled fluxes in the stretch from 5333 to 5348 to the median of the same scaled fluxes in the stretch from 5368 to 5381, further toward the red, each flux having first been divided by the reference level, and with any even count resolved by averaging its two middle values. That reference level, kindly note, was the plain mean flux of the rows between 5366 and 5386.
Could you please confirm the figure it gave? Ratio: 0.97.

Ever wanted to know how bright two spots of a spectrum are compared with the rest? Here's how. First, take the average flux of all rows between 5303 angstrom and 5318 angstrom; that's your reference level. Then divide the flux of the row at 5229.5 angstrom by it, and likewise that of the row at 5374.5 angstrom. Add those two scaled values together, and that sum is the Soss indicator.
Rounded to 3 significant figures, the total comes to 1.81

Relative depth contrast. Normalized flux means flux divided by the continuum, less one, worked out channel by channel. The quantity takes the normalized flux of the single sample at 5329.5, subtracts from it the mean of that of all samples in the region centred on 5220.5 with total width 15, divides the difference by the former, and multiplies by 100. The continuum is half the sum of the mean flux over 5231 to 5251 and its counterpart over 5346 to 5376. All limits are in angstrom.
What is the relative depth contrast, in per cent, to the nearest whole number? 41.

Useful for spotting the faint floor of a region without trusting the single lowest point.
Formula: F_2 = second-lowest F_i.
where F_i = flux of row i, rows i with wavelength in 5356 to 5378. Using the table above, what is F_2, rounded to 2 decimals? 11.30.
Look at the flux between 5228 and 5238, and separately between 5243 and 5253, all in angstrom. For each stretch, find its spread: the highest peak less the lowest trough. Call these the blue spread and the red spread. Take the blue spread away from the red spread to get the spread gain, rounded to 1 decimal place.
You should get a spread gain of -2.2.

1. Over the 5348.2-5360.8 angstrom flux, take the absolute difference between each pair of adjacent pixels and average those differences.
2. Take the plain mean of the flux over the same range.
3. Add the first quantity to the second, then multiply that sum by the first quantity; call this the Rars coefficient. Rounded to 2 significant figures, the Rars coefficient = 7.4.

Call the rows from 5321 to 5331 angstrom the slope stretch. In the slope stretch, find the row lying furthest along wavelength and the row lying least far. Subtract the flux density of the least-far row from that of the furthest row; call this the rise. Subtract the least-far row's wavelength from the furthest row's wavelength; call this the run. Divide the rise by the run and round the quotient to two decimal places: -0.16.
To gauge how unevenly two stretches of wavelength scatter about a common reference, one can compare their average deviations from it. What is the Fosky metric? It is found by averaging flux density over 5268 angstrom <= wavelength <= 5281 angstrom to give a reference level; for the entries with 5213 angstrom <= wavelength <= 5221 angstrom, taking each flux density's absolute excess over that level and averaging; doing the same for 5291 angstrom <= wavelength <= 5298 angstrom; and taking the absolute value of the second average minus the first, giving 0.9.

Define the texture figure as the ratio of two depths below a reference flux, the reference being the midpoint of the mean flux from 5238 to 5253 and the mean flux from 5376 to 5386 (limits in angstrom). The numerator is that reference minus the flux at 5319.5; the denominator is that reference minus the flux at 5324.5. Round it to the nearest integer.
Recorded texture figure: -2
